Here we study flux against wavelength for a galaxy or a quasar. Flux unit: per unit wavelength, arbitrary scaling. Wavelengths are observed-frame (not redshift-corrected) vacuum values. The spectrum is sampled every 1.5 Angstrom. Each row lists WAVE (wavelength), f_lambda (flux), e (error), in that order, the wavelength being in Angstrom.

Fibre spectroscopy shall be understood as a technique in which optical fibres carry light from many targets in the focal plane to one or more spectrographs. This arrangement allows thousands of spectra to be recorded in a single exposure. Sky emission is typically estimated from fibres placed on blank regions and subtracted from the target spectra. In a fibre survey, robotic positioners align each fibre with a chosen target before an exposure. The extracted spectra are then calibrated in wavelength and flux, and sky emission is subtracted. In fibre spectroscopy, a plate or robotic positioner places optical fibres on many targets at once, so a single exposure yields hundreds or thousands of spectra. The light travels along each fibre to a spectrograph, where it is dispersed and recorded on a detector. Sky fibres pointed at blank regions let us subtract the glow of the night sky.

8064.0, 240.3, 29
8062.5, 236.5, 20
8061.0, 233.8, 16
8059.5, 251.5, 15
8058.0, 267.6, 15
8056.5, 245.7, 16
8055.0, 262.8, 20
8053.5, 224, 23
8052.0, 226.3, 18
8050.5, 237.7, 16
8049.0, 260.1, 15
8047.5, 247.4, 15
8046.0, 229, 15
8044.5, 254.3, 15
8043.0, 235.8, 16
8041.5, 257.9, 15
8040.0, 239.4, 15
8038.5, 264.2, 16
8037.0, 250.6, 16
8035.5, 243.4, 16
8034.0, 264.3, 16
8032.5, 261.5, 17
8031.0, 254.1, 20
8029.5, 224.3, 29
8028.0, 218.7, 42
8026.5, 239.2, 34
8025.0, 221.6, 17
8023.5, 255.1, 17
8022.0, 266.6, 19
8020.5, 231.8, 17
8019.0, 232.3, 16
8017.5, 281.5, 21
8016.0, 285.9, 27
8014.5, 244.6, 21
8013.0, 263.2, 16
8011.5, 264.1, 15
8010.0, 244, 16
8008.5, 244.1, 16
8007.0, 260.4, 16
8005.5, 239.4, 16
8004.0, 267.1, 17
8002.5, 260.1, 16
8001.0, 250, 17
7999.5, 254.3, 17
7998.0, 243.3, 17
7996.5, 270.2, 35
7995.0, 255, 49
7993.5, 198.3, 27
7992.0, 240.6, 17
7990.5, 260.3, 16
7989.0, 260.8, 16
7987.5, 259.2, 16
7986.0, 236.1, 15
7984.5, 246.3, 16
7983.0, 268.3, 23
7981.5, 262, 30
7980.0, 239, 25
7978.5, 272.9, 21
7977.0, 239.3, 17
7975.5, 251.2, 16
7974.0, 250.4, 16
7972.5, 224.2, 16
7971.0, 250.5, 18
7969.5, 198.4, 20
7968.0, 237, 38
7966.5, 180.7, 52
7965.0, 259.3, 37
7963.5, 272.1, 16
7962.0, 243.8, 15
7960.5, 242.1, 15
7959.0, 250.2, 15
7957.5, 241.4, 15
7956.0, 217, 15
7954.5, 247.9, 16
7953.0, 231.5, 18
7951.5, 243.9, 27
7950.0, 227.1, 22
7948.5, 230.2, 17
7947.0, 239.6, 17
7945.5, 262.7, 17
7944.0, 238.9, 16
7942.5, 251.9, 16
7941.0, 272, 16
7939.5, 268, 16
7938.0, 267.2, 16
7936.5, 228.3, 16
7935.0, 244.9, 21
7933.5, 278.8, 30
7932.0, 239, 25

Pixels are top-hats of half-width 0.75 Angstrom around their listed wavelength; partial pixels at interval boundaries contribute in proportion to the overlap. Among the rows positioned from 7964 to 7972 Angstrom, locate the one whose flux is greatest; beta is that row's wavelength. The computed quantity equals 7965.0 Angstrom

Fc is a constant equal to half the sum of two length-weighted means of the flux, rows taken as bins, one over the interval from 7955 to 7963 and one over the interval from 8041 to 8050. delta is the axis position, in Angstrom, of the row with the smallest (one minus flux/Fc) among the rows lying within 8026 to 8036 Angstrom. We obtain 8034.0 Angstrom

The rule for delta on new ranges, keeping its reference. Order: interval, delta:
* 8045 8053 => 8049.0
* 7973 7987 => 7978.5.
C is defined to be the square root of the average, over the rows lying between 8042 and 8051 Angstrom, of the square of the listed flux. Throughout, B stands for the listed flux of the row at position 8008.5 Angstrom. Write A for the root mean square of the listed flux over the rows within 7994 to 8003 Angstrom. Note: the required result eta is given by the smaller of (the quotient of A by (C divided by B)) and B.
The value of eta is 244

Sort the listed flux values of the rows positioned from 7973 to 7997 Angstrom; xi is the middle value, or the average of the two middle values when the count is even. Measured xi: 253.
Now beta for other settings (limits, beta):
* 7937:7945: 7941.0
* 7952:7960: 7959.0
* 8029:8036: 8034.0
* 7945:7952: 7945.5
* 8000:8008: 8004.0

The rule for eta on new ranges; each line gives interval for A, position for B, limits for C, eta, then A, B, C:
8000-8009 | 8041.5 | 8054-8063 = 258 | 254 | 257.9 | 250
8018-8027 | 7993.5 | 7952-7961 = 198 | 242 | 198.3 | 239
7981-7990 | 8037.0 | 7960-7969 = 251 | 256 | 250.6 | 241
